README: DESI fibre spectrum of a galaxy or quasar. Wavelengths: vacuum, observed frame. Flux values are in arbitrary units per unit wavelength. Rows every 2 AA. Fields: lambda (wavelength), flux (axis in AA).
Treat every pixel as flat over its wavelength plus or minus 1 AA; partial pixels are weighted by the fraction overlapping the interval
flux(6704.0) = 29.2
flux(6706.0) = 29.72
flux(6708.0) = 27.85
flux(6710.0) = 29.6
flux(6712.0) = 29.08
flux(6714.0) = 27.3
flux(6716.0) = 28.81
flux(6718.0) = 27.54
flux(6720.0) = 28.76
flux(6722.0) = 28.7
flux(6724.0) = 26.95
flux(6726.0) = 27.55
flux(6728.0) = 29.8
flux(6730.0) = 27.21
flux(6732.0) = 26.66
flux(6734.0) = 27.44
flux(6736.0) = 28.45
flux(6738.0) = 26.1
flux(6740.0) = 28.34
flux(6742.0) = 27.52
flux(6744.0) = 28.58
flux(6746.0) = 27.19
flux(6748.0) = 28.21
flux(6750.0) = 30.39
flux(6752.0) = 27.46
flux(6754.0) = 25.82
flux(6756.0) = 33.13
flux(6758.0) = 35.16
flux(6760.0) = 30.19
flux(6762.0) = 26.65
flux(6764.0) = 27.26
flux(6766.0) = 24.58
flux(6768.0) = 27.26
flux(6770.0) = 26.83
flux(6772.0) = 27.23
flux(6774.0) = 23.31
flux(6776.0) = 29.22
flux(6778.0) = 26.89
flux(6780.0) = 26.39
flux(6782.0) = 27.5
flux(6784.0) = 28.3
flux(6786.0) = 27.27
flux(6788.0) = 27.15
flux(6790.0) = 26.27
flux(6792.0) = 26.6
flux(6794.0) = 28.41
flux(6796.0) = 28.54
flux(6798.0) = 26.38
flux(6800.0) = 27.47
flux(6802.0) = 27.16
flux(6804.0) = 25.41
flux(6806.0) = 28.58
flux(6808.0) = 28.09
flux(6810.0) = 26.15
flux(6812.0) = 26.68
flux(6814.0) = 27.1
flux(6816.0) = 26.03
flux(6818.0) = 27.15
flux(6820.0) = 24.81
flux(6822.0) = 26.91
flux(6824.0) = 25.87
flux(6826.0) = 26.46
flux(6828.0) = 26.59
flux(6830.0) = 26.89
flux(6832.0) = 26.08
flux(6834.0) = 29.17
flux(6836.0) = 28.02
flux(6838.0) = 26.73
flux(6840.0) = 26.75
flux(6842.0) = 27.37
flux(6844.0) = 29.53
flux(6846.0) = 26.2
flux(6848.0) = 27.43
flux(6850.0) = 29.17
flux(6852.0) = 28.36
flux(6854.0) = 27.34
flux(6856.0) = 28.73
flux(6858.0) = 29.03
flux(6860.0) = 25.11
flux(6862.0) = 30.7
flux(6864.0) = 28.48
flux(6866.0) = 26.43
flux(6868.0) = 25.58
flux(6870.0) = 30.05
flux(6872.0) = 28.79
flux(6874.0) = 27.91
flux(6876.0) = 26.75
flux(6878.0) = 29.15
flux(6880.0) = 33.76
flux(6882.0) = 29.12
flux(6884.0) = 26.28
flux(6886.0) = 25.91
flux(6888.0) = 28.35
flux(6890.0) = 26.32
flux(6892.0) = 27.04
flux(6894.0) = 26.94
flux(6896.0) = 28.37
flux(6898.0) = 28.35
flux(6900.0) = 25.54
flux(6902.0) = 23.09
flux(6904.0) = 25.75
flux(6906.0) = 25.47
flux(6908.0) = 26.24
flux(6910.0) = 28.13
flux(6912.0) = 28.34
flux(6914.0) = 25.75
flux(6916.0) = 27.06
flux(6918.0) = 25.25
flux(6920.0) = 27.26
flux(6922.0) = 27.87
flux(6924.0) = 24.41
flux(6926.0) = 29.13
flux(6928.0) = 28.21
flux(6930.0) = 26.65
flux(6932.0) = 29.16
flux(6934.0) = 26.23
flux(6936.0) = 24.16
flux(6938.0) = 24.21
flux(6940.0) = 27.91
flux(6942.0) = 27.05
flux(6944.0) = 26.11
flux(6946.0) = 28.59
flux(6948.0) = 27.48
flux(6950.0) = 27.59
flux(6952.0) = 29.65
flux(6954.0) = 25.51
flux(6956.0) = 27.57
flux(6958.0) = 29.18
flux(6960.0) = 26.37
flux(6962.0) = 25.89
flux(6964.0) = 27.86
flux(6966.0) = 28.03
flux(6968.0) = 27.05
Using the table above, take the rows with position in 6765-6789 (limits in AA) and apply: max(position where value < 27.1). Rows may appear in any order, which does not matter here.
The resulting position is 6780.0 AA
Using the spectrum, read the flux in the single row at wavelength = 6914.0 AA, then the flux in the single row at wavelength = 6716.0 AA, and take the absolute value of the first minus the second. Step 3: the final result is 3.1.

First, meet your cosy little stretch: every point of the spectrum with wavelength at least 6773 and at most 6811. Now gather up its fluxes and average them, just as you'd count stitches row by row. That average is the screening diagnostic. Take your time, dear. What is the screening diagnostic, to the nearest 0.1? 27.1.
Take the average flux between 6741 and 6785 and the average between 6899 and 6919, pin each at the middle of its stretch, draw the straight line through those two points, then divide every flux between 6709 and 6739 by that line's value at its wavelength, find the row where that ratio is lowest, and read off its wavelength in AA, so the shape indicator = 6738.0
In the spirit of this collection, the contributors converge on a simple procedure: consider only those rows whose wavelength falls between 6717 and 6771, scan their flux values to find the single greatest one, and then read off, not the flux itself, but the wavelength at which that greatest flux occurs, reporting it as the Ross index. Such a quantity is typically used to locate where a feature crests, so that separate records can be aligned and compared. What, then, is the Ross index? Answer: 6758.0 AA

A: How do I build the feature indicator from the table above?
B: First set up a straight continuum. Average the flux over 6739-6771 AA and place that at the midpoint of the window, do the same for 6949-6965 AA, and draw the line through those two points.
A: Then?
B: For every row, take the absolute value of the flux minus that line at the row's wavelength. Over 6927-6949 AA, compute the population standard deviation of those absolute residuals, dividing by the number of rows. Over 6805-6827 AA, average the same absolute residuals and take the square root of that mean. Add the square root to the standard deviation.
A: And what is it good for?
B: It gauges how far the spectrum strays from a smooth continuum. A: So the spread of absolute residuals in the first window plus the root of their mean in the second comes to 2.28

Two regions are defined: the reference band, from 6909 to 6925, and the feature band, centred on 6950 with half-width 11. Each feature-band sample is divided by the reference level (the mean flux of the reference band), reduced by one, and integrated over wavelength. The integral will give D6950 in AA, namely 0.6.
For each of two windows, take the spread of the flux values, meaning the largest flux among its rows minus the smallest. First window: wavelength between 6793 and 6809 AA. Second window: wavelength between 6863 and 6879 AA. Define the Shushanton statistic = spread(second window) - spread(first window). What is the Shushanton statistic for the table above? 1.3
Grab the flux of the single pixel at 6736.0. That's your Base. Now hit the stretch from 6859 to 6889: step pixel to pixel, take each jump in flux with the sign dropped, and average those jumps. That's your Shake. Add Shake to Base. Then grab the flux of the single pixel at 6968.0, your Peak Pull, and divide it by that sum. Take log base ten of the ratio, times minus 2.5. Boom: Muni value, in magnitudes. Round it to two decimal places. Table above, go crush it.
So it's 0.15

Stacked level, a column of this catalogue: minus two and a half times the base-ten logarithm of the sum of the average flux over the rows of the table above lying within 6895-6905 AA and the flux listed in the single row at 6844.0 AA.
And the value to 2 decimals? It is -4.37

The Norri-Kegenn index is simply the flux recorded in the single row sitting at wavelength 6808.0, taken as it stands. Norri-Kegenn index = 28.09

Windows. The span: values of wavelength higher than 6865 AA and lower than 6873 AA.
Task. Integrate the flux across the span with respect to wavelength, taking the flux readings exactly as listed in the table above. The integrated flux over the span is 222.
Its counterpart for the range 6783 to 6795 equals 328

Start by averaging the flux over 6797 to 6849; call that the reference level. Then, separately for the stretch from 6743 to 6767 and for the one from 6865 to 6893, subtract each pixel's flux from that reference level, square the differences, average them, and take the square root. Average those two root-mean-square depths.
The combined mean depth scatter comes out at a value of 2.9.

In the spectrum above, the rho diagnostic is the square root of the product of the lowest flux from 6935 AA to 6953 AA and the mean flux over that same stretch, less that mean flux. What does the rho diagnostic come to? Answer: -1.4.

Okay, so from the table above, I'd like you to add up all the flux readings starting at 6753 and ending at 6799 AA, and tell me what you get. 636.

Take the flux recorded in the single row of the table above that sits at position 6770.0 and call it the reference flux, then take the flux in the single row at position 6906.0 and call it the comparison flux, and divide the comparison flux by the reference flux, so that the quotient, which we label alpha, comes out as 0.95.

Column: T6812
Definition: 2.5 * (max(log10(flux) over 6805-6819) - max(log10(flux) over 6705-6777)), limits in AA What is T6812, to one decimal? -0.2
